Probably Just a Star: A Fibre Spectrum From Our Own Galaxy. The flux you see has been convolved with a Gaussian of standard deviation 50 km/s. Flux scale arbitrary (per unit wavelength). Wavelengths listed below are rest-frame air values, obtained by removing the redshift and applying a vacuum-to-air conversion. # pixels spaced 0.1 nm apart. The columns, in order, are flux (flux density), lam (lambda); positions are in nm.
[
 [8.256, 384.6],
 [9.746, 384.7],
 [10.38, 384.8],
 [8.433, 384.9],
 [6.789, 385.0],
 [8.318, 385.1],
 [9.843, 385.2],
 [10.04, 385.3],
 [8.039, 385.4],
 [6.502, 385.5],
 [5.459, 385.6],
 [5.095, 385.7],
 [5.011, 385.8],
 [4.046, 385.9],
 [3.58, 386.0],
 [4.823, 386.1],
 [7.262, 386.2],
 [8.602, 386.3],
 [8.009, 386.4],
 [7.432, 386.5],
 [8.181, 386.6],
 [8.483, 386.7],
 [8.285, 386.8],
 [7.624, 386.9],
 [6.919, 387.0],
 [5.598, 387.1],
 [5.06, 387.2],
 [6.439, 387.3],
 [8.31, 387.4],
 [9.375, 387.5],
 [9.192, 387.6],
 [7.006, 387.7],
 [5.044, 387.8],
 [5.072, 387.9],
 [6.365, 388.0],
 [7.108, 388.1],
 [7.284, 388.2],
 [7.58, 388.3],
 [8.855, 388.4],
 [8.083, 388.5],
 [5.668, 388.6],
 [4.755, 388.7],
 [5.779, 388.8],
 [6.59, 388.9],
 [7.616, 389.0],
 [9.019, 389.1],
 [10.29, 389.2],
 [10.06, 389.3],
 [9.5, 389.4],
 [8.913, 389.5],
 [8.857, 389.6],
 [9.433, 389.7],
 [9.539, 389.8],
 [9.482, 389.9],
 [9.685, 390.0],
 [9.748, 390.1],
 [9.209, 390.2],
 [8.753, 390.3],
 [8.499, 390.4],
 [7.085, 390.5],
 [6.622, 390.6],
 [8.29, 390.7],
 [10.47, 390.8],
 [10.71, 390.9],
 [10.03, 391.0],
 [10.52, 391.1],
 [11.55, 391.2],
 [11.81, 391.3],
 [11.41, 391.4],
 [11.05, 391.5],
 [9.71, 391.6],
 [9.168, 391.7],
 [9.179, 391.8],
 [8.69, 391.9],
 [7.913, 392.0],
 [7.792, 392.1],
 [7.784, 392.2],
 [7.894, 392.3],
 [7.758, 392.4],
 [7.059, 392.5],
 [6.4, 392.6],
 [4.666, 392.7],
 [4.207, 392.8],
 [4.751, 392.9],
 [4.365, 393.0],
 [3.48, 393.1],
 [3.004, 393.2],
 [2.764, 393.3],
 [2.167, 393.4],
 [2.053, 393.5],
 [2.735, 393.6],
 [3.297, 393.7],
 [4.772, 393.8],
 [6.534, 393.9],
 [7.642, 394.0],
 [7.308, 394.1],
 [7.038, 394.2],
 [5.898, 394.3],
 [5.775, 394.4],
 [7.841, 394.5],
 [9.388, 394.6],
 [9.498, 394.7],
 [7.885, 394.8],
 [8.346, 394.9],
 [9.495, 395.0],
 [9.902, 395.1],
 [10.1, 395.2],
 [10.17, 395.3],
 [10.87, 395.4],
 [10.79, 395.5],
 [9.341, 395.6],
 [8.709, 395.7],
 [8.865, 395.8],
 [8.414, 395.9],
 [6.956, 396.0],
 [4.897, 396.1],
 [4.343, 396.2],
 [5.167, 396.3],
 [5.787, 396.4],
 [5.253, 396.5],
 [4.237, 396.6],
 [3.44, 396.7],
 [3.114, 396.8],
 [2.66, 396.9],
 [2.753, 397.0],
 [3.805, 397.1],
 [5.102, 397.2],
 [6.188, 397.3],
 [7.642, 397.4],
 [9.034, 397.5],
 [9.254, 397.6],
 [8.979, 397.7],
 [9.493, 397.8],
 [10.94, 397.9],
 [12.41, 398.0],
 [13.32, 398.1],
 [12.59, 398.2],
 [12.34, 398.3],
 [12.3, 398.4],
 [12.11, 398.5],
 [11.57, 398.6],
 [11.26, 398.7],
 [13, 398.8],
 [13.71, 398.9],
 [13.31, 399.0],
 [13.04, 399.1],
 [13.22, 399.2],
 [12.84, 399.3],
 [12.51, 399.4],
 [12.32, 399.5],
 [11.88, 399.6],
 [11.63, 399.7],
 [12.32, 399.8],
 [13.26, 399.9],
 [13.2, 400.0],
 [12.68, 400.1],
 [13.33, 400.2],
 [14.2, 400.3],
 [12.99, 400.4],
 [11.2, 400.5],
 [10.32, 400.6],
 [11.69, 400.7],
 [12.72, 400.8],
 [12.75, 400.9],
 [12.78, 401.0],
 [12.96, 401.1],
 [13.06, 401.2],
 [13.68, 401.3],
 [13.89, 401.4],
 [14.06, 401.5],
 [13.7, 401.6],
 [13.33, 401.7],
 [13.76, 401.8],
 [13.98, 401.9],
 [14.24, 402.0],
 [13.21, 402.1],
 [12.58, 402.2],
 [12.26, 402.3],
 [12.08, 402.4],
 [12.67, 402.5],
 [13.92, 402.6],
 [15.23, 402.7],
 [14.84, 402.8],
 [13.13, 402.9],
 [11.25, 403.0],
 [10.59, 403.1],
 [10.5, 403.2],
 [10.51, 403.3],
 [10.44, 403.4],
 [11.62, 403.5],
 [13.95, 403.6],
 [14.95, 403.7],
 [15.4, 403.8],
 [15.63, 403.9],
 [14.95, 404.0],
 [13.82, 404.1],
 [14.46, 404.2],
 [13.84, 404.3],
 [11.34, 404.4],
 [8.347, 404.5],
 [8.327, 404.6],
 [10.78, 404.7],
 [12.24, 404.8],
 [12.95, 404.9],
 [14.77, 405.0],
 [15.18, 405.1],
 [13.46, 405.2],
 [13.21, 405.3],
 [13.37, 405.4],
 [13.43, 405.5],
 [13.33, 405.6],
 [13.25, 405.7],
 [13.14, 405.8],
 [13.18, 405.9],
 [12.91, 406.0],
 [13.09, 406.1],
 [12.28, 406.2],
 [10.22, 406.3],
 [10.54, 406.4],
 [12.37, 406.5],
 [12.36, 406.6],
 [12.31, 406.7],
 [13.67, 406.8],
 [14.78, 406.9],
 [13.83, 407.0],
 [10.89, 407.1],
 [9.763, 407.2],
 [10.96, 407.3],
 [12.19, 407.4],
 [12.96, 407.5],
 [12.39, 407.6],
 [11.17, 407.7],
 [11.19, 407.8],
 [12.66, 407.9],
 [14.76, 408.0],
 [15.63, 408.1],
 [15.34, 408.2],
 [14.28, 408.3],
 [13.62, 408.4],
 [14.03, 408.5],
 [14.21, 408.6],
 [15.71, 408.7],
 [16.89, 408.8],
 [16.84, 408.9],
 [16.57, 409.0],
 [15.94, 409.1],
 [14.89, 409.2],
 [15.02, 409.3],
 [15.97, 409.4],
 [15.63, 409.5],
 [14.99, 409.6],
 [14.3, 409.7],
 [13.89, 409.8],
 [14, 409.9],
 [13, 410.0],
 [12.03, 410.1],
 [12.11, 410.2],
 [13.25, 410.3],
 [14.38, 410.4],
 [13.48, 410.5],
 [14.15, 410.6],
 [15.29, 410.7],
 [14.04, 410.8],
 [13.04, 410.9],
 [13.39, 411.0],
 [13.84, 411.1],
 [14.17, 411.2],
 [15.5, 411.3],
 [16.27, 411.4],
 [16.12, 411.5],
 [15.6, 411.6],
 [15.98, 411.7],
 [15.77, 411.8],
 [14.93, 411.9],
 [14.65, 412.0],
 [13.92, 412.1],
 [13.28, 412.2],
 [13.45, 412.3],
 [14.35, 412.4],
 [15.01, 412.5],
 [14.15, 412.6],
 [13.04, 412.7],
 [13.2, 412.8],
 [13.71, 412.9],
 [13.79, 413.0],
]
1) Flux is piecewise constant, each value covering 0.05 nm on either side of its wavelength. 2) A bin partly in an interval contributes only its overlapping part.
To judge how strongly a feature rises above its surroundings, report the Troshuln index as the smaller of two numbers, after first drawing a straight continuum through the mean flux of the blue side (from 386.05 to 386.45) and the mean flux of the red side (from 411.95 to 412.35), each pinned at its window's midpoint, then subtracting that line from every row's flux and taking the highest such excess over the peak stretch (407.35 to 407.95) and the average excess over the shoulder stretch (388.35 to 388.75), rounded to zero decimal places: -1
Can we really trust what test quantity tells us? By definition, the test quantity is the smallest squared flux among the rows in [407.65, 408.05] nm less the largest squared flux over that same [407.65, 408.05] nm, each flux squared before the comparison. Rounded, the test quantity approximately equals -93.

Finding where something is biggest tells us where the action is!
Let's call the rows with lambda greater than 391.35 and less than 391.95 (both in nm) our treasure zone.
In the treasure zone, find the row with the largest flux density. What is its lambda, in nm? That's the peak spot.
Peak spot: 391.4 nm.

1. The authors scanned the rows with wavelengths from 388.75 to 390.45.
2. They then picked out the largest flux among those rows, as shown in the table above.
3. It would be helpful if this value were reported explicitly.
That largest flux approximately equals 10.29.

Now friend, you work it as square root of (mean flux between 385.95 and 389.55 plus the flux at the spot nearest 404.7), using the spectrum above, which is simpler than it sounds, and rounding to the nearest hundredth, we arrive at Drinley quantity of 4.26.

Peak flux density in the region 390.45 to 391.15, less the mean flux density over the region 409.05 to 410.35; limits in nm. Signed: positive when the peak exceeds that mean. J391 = -3.5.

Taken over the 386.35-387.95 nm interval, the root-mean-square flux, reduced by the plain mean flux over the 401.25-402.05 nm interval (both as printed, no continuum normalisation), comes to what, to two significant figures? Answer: -6.4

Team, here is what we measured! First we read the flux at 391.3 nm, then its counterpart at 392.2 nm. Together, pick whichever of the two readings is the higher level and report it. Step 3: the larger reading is 11.8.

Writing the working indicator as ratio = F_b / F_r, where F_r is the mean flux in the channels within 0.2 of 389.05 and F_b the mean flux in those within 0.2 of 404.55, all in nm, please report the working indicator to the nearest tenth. 1.2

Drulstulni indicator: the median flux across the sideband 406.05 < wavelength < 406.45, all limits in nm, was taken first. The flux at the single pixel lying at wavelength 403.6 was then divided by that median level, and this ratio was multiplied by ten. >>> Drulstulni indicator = 12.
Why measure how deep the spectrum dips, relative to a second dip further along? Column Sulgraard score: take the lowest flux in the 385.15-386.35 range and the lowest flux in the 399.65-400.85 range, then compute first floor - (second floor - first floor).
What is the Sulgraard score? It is -3.2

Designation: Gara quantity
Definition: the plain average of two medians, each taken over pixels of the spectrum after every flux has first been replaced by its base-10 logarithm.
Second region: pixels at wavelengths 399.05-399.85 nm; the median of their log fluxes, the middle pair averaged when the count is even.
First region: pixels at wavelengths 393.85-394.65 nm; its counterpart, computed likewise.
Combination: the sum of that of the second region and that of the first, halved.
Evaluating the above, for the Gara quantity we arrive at 0.97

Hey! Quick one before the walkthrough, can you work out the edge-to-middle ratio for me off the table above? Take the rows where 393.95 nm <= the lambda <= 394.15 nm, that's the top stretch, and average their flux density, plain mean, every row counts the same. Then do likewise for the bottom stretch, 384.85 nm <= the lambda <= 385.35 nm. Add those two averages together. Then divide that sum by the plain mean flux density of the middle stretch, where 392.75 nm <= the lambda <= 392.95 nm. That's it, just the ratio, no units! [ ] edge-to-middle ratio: 3.6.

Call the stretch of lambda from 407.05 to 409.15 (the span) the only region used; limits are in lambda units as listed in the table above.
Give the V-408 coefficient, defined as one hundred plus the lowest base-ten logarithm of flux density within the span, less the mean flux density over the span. 87.3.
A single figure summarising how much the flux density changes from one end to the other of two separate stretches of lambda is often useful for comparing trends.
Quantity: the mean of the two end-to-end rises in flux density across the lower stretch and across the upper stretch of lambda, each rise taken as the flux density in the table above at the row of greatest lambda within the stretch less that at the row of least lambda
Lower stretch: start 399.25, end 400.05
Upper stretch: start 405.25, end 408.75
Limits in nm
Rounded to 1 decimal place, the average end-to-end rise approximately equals 1.4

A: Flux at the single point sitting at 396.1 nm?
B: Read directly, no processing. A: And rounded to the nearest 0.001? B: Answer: 4.897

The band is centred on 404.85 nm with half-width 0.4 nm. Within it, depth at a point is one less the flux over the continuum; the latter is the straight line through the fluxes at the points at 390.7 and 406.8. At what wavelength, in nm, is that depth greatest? 404.6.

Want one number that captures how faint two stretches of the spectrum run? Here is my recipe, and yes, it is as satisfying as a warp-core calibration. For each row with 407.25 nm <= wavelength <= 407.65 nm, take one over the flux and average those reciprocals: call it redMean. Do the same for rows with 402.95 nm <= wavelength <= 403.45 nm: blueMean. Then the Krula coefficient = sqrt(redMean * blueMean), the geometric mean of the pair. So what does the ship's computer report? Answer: 0.088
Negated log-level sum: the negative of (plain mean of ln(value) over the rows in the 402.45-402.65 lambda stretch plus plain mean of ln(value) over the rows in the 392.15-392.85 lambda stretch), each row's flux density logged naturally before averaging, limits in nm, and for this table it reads -4.44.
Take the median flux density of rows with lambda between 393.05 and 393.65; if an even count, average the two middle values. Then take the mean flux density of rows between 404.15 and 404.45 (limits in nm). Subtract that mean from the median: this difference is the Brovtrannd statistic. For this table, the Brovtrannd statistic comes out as -10.5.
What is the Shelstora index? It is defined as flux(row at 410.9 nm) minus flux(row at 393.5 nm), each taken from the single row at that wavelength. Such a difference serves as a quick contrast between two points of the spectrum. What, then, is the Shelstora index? 11.0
